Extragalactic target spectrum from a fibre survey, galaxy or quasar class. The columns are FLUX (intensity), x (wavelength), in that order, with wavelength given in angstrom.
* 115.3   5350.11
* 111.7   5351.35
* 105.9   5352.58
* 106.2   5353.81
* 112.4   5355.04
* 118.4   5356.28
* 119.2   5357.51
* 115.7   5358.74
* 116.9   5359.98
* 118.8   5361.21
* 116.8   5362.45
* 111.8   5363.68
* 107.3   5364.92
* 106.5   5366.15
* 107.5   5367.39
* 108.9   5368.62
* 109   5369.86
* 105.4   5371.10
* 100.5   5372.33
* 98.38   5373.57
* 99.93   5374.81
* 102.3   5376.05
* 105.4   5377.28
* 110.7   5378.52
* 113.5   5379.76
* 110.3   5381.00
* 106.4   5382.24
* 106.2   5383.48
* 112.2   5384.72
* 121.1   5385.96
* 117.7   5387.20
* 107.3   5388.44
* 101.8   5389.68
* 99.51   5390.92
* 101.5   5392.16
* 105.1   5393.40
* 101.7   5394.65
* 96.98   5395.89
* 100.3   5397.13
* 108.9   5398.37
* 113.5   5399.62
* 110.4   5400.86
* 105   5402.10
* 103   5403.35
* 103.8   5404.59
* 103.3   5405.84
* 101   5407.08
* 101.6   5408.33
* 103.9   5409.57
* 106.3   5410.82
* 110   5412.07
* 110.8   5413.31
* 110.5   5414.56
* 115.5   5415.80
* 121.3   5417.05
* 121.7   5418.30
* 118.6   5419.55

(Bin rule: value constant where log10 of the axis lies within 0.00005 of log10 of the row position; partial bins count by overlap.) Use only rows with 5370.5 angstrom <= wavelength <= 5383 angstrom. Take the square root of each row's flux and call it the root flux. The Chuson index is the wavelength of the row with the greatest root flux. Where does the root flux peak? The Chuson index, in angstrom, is 5379.76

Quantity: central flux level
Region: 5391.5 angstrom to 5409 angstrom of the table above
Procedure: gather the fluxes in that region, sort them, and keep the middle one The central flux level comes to 103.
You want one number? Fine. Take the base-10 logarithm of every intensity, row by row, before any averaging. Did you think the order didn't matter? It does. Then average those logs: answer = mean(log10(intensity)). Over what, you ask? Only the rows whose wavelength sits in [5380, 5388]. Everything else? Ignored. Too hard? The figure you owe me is 2.05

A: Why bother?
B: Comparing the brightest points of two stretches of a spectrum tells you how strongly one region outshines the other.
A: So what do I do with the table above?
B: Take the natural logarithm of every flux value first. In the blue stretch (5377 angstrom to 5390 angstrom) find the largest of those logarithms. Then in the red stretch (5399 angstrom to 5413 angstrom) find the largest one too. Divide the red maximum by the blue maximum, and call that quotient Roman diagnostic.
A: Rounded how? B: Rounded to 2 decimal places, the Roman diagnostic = 0.99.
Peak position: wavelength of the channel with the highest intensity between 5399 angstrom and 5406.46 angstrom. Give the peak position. 5399.62 angstrom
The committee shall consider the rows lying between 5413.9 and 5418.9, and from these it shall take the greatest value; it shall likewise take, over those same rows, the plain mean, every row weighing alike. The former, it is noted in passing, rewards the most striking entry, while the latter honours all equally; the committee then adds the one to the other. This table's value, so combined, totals 239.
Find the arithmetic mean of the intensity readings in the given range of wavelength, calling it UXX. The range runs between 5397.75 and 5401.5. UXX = 111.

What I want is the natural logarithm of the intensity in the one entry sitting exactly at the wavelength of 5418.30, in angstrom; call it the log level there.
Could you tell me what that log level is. 4.80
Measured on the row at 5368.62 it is 4.69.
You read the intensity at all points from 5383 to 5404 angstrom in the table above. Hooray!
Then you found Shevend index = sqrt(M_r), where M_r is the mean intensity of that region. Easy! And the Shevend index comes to 10.3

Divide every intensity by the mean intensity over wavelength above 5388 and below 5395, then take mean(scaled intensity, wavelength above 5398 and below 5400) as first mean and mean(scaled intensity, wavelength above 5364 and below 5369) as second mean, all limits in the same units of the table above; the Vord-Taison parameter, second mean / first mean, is 0.97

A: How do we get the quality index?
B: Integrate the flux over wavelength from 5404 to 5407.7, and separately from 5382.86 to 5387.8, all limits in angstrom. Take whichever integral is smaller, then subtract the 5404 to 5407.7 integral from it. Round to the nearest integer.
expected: 0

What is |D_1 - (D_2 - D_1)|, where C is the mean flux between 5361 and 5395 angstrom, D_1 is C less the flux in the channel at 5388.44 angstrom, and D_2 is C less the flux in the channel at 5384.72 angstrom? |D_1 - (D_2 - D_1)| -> 5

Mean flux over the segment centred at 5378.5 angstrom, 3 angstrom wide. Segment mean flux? 110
